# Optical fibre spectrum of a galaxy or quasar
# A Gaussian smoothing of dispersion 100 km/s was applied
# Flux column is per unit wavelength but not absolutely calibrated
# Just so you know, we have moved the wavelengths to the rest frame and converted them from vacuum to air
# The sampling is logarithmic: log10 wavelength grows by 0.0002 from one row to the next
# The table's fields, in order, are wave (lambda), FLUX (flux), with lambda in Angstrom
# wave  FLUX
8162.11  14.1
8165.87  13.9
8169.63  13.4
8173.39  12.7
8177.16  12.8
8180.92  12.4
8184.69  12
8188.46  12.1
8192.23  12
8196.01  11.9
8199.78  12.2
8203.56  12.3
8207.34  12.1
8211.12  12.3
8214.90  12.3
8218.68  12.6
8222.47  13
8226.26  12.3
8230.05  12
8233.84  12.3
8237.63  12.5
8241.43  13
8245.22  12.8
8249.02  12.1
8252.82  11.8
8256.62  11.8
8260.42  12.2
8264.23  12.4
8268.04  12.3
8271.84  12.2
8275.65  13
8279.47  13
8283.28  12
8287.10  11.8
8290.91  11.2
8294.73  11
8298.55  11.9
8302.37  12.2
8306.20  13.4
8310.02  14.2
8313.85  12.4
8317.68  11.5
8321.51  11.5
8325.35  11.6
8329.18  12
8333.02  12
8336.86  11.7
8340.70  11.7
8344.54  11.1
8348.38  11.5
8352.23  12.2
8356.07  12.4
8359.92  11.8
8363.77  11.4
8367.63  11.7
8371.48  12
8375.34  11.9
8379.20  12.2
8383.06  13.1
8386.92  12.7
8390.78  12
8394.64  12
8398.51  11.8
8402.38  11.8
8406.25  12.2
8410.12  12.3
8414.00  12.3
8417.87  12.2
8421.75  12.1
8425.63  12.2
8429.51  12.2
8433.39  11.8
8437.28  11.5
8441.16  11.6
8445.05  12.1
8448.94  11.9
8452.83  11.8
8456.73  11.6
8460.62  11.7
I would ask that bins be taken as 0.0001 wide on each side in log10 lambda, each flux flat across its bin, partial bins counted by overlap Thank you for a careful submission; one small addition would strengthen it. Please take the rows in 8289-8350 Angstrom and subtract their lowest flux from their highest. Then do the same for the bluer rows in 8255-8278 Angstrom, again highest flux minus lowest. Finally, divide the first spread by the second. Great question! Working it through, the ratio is 2.7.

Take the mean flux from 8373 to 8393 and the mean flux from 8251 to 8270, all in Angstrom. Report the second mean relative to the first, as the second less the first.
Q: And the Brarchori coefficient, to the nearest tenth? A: -0.3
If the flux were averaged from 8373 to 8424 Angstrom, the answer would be 12.20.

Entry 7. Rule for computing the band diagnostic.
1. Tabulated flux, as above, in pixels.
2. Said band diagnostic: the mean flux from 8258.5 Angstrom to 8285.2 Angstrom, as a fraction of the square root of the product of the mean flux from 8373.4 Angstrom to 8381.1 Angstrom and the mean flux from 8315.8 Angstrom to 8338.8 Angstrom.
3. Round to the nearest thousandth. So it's 1.047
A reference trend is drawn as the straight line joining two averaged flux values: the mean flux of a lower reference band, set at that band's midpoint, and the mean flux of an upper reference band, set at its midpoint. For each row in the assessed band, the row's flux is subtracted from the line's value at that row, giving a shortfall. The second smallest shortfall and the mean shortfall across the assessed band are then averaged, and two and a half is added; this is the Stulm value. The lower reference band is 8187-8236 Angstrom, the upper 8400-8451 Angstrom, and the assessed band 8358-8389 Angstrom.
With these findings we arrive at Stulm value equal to 2.17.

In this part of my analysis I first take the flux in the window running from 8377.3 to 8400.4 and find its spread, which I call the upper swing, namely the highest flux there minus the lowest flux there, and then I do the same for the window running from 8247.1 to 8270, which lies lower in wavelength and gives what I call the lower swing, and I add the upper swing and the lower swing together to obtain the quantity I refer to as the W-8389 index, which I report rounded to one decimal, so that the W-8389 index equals 1.9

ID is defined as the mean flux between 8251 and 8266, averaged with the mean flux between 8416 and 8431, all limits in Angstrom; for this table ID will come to 12.11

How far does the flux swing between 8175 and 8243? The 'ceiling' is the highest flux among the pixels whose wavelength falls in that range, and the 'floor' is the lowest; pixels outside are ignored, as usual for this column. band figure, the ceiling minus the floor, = 1.1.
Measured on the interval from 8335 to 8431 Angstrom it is 2.0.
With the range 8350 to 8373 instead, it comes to 1.0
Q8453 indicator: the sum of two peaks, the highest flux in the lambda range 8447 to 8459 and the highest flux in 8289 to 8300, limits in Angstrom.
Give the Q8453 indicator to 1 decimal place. 23.8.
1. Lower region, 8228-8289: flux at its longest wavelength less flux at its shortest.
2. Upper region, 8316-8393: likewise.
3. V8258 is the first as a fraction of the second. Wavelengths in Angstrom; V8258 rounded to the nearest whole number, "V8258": 0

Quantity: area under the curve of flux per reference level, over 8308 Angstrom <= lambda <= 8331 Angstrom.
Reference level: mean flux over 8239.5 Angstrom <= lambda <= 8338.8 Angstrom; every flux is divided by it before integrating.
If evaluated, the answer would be 23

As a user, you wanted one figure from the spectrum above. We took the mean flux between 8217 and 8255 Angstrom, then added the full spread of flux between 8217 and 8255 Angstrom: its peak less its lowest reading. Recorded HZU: 13.6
